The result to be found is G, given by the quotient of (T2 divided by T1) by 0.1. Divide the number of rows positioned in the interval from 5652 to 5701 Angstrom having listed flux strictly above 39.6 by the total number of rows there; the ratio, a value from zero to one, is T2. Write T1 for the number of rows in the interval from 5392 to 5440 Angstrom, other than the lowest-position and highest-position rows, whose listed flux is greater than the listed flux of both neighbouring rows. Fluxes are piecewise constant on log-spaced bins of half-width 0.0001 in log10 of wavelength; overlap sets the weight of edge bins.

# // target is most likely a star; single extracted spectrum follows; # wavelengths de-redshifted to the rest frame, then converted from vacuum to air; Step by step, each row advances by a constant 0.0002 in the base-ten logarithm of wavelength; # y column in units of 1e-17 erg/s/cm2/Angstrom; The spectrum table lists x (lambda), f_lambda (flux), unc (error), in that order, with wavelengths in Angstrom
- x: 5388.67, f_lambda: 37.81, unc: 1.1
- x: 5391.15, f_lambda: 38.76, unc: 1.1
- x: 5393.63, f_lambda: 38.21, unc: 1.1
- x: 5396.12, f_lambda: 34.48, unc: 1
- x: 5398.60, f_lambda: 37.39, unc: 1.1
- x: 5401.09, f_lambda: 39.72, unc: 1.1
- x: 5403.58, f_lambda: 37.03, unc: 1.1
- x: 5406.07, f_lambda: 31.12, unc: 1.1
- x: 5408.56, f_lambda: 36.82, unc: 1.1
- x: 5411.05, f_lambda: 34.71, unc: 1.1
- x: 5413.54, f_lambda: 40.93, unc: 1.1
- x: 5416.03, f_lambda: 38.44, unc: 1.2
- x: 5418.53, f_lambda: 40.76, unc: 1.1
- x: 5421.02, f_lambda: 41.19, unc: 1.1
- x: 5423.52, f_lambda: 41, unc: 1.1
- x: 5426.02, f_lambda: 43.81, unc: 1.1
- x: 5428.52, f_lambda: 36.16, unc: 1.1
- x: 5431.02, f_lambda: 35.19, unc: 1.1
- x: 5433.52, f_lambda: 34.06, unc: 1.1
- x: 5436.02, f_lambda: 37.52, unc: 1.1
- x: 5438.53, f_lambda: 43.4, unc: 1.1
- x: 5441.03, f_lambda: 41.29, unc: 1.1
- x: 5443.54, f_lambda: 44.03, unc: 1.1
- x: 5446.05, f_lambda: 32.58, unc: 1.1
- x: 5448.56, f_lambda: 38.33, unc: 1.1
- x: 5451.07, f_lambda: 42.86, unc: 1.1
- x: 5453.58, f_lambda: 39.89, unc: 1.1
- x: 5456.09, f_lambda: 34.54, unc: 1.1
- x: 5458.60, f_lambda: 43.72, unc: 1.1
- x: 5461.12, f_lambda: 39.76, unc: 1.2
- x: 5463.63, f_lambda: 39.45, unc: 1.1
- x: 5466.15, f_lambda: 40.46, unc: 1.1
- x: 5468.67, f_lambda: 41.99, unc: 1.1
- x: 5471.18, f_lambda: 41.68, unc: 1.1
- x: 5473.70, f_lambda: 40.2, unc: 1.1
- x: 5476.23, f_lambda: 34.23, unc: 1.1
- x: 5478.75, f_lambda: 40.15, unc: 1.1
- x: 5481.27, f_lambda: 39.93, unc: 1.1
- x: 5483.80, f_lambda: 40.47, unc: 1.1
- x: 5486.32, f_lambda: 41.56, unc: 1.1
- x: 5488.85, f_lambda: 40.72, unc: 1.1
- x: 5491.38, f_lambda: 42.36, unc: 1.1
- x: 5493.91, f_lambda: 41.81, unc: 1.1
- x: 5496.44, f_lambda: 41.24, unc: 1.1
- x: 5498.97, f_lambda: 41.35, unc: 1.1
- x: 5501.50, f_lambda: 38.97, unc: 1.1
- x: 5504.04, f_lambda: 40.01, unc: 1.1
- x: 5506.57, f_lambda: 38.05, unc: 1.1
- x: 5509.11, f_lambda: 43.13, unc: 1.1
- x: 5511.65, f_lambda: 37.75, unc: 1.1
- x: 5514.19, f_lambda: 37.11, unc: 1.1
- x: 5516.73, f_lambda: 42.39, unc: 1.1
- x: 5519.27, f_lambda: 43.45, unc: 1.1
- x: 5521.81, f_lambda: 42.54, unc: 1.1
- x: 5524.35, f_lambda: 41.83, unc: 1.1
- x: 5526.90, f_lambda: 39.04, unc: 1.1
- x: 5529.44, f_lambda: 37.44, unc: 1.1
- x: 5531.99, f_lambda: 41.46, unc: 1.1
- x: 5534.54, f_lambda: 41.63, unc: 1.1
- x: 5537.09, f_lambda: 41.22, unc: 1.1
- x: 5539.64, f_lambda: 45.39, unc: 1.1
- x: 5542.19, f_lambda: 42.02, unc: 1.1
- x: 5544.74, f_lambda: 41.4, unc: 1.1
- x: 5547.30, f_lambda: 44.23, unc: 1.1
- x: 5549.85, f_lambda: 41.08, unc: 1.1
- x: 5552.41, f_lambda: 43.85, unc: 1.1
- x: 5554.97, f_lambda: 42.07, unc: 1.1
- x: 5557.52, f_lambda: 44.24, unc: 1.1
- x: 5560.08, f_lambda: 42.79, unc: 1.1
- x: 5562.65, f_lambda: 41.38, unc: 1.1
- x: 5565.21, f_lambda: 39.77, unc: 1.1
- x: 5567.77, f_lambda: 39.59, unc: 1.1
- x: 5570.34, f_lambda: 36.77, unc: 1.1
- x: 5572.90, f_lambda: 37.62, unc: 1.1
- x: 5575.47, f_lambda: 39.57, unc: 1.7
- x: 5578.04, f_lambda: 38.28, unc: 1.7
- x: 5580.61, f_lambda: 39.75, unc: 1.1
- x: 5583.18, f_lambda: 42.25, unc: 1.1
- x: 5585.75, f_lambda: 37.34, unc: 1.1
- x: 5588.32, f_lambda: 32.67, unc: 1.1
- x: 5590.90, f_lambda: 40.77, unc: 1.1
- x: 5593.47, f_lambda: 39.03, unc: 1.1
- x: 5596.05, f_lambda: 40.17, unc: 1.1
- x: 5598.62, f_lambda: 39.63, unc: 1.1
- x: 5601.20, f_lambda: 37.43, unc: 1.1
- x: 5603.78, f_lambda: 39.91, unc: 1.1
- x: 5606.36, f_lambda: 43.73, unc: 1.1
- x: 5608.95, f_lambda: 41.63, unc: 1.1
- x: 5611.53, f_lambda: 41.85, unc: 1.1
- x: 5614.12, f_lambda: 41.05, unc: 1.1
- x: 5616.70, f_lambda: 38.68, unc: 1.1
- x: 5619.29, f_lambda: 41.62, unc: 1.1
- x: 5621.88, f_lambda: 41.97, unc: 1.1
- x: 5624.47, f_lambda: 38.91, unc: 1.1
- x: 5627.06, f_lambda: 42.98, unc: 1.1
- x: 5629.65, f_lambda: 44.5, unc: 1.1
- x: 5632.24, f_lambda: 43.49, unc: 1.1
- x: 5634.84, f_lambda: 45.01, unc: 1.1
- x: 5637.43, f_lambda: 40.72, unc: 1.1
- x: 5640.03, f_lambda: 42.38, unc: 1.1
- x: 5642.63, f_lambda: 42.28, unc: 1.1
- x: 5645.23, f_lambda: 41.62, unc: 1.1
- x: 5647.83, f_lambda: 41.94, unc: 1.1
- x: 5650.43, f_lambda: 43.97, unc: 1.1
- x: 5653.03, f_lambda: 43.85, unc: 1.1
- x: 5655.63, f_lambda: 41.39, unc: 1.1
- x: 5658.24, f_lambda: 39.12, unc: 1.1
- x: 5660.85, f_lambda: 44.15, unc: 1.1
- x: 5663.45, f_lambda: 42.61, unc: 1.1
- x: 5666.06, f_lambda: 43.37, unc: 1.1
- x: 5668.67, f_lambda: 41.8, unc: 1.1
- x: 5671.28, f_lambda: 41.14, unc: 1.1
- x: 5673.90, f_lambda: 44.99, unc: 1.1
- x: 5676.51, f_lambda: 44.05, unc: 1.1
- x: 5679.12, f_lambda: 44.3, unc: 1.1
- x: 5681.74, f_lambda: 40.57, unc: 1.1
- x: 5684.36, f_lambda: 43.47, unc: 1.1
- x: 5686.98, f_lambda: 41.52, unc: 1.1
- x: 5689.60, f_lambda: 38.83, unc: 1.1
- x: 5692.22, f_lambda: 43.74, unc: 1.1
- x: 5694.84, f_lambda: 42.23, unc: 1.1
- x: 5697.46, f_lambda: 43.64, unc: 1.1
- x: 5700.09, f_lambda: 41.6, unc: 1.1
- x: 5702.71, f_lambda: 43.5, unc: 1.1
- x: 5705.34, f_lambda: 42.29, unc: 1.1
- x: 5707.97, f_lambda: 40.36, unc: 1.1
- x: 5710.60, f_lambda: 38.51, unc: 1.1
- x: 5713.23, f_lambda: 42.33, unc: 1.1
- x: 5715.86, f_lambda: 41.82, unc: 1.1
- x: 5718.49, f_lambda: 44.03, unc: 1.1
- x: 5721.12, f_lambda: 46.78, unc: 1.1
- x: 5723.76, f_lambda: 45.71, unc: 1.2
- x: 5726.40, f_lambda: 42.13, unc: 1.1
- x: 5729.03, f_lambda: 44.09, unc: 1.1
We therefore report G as 1.79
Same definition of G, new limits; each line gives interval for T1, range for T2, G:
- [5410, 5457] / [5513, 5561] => 1.40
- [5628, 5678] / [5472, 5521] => 1.23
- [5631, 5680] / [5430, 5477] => 0.96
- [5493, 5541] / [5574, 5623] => 1.26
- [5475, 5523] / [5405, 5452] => 0.68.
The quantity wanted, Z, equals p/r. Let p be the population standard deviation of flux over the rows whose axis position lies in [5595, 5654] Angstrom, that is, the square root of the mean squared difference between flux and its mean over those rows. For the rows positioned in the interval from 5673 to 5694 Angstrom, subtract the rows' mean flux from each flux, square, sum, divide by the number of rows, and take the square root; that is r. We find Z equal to 0.96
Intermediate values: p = 1.92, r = 2.0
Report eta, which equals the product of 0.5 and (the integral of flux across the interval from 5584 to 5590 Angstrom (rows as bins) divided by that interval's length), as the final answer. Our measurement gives 18.0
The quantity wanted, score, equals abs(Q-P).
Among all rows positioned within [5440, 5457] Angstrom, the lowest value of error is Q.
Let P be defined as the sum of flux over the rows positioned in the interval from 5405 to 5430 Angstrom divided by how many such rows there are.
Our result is 37.4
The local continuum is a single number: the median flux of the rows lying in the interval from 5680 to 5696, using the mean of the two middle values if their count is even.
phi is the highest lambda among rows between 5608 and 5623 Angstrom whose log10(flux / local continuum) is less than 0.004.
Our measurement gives 5621.88 Angstrom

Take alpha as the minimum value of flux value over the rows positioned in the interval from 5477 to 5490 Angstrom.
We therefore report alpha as 39.93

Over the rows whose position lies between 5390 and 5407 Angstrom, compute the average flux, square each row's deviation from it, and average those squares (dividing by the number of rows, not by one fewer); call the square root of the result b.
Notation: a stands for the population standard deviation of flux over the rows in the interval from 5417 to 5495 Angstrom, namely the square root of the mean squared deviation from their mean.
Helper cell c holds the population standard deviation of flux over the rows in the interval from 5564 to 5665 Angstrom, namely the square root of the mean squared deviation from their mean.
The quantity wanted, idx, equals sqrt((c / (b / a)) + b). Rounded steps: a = 3.0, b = 2.73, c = 2.49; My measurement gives 2.35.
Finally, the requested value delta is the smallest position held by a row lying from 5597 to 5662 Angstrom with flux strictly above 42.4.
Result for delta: 5606.36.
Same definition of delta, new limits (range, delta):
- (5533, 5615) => 5539.64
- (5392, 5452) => 5426.02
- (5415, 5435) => 5426.02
